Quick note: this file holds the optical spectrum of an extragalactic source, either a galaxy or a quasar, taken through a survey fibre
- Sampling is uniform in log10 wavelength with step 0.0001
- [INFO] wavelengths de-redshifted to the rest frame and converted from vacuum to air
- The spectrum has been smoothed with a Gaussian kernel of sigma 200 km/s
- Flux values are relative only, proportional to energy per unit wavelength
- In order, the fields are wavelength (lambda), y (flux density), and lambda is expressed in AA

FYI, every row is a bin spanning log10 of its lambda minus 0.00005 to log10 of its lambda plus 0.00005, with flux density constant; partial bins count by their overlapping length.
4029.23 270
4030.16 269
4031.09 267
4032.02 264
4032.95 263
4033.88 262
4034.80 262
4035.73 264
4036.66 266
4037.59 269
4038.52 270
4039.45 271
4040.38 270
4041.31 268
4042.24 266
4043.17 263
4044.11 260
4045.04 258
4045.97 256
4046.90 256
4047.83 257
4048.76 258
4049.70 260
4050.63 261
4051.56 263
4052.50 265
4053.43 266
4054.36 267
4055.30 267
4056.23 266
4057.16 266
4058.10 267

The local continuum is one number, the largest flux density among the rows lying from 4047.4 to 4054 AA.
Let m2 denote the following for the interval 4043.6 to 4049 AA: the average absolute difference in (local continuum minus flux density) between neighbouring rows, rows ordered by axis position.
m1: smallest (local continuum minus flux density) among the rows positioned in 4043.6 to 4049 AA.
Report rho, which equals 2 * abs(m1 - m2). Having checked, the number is 9.6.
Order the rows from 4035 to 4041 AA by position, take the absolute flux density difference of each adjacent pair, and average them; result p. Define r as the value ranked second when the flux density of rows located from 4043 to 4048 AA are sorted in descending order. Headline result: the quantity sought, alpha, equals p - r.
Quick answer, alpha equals -258.4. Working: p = 1.60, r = 260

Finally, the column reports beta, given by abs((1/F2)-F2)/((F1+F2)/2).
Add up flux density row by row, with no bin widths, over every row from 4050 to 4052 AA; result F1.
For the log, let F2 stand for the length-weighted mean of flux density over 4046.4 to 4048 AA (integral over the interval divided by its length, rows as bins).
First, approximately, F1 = 524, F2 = 257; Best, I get 0.658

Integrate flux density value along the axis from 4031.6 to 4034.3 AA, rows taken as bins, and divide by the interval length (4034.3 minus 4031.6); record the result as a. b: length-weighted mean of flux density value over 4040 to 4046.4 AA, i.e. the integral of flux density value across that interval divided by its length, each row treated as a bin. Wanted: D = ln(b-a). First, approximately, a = 263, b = 263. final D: -3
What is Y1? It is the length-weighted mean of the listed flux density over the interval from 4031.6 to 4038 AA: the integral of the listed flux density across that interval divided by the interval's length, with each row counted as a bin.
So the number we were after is 264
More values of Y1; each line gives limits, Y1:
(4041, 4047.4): 261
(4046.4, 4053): 260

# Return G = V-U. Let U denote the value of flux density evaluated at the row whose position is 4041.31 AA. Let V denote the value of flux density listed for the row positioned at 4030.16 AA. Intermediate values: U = 268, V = 269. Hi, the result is 1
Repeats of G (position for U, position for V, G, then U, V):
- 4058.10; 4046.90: -11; 267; 256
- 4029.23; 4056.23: -4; 270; 266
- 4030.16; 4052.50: -4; 269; 265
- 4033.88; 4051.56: 1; 262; 263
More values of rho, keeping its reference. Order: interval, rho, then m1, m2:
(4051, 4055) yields 4.7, -1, 1.3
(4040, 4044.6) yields 13.0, -4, 2.5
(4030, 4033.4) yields 10.0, -3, 2.0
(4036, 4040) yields 13.3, -5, 1.7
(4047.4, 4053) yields 1.2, 1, 1.6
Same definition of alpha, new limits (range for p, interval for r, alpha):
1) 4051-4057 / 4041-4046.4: -265.0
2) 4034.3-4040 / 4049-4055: -264.2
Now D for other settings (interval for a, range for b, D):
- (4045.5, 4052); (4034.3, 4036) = 2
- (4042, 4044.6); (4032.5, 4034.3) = -1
